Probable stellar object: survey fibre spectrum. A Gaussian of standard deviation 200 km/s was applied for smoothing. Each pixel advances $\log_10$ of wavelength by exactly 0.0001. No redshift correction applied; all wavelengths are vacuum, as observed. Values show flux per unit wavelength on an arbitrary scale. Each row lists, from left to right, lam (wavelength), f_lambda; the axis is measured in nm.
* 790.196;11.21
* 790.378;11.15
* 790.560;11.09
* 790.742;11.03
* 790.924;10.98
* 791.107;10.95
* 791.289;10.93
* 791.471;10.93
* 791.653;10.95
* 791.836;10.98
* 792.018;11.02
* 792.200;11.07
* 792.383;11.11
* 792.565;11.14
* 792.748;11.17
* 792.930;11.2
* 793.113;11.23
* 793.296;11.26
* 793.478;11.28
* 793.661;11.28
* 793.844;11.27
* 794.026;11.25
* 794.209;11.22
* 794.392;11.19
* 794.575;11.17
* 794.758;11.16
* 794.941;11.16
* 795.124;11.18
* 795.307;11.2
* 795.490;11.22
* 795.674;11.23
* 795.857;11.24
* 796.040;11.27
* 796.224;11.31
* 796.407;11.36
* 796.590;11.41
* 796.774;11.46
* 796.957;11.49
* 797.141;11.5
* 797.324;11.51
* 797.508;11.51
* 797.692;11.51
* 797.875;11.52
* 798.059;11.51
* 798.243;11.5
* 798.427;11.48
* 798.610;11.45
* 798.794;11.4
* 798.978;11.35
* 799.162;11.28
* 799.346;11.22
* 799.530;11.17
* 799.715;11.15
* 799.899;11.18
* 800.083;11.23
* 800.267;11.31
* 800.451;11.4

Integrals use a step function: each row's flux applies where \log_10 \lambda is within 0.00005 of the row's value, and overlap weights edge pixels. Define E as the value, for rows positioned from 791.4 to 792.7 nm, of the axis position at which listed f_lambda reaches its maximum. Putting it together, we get 792.565 nm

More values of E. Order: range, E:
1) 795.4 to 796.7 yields 796.590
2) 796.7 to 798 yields 797.875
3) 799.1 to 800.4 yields 800.267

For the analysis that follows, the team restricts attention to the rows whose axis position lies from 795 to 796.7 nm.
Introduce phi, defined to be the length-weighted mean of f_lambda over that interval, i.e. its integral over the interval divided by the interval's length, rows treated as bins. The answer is 11.3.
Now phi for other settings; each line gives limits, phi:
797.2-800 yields 11.4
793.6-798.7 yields 11.3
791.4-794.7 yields 11.2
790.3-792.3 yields 11.0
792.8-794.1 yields 11.3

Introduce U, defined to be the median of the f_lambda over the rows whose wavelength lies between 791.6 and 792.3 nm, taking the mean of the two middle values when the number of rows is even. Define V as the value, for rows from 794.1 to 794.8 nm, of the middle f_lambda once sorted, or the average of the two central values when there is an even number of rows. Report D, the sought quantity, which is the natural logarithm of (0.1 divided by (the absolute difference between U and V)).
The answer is -0.6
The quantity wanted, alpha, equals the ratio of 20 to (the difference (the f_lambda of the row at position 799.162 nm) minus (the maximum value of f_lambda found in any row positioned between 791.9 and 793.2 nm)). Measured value 400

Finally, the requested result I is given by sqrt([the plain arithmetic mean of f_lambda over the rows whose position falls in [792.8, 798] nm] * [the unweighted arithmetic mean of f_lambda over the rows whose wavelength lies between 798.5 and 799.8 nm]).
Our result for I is 11.3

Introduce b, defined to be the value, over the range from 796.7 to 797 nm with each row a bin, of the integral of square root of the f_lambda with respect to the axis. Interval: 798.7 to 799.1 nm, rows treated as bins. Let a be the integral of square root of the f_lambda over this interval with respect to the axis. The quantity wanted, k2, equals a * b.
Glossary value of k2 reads 1.372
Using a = 1.35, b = 1.02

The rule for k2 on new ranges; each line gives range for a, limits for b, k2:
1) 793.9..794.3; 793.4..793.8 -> 1.802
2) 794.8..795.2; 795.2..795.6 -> 1.788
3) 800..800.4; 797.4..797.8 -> 1.826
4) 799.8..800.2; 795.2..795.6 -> 1.794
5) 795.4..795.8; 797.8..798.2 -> 1.814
